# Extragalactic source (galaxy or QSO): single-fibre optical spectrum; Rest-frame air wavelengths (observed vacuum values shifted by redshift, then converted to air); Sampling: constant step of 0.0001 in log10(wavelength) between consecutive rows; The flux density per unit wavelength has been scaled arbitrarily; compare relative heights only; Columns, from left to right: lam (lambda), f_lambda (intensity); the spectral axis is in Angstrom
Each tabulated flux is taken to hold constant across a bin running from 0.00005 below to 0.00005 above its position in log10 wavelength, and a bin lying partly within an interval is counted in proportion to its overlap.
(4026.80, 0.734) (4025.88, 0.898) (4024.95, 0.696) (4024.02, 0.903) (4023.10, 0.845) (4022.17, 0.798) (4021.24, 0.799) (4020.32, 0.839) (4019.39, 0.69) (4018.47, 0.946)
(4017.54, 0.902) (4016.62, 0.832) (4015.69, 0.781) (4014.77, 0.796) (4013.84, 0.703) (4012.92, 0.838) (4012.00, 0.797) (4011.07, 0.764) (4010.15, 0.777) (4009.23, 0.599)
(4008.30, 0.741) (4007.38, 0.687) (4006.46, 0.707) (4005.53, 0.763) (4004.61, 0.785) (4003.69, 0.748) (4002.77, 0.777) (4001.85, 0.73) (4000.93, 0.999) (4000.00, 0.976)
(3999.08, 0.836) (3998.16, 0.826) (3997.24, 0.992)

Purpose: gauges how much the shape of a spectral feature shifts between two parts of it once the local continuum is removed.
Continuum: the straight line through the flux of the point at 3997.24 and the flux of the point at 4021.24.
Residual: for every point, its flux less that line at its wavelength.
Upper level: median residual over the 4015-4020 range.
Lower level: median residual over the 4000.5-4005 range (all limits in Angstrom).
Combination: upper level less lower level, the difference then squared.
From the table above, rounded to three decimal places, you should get 0.028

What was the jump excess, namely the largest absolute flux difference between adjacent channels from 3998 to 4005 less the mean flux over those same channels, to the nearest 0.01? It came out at -0.57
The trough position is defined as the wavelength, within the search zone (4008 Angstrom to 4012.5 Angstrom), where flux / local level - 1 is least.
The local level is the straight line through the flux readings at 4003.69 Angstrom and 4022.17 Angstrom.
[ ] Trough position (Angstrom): 4009.23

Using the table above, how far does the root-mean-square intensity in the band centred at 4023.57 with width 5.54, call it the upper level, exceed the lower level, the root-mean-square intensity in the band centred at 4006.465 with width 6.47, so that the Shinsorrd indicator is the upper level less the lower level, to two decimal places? 0.11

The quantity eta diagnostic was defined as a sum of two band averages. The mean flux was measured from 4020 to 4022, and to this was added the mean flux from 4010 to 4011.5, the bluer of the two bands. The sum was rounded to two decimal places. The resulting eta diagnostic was 1.59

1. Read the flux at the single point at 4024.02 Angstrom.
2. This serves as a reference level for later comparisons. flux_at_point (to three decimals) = 0.903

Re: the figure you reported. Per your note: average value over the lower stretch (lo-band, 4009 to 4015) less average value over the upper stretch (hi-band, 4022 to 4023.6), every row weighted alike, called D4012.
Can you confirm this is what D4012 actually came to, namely -0.07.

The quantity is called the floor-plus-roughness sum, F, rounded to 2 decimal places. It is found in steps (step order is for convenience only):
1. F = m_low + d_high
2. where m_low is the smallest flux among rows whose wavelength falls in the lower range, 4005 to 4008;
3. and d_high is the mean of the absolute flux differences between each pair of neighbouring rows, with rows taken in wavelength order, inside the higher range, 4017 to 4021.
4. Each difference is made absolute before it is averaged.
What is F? 0.84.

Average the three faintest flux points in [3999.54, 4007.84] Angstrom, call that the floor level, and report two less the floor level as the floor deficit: 1.29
